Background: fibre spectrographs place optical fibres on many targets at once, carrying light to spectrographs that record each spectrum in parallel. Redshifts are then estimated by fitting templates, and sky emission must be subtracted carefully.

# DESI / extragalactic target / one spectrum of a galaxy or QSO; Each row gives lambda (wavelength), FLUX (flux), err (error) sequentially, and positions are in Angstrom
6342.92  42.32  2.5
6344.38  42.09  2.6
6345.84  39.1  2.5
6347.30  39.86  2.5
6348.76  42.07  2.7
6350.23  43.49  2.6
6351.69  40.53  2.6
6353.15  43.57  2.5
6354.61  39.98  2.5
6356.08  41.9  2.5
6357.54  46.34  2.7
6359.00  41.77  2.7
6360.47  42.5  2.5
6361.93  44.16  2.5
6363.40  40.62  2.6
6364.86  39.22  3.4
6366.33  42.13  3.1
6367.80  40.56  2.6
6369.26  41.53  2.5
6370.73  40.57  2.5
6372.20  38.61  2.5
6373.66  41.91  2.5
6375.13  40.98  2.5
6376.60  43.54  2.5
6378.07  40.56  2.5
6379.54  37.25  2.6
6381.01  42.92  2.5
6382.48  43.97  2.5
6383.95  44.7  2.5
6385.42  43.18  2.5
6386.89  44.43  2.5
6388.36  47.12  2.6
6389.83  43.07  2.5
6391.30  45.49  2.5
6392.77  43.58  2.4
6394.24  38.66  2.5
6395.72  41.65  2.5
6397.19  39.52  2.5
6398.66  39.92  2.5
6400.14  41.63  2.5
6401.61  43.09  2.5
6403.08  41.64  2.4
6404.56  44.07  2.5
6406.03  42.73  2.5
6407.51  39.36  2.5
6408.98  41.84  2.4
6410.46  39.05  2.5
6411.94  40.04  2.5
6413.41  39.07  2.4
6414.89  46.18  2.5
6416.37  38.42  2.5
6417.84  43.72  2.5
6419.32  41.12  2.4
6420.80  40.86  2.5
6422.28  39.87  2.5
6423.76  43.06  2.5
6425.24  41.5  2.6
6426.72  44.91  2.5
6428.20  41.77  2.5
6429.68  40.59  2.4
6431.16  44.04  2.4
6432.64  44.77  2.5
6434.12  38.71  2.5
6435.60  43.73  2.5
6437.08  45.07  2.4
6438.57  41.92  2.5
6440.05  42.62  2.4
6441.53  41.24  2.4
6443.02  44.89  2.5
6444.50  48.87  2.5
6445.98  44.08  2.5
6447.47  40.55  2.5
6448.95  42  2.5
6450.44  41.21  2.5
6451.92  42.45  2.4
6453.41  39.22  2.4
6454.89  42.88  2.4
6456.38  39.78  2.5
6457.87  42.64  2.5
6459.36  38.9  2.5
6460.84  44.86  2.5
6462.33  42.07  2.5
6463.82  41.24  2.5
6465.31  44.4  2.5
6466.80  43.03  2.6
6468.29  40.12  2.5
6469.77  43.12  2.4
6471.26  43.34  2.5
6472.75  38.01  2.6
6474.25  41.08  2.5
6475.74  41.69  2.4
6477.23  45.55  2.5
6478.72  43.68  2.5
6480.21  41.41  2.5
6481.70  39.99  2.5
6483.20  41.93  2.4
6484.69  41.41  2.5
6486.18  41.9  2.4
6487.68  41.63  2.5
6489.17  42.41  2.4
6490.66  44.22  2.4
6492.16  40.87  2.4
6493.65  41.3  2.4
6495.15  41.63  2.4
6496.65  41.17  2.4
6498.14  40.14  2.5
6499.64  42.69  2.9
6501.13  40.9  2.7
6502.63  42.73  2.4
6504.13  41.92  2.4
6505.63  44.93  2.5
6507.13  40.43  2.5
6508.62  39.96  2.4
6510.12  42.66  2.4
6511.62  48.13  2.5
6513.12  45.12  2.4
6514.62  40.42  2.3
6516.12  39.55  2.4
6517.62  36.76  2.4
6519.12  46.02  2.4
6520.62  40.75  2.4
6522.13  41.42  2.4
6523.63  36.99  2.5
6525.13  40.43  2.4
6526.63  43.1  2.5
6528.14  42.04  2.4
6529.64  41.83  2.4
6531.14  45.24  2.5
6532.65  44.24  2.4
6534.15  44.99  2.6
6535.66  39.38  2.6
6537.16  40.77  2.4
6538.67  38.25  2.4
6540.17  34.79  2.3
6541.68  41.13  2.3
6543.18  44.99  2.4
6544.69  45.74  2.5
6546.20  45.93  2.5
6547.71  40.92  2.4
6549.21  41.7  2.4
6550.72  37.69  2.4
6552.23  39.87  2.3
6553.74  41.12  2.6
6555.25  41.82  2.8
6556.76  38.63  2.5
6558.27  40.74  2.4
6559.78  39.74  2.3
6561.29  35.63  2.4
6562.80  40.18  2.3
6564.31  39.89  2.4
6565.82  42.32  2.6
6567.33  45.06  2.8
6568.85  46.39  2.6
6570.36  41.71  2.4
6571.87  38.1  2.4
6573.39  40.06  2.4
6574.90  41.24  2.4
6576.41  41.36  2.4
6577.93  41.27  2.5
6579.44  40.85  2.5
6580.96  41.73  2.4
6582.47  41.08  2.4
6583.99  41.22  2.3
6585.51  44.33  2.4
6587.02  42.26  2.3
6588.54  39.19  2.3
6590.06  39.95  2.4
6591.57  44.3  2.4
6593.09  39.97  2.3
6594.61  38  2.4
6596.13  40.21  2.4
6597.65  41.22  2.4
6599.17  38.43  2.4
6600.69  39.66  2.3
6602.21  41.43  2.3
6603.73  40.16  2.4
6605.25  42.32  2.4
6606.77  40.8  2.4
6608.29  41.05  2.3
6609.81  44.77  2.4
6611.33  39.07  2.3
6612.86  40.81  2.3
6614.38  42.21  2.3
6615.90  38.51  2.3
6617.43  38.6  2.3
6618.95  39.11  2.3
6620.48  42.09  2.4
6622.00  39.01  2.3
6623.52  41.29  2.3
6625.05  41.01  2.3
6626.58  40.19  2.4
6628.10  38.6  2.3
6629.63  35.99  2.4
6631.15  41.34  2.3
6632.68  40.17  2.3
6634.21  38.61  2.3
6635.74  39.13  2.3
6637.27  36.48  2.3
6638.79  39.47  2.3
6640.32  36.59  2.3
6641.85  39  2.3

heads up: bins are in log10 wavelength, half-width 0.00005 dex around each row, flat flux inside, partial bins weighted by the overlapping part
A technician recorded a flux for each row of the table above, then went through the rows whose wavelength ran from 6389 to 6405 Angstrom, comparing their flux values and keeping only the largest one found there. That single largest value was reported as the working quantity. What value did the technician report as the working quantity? 45.49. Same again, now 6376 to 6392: 47.12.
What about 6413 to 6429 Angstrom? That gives 46.18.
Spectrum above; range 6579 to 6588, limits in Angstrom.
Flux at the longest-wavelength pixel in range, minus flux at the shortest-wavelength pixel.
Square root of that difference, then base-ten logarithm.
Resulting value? 0.1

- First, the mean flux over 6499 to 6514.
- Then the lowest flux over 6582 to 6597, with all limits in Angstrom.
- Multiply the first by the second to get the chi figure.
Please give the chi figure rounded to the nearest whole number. 1632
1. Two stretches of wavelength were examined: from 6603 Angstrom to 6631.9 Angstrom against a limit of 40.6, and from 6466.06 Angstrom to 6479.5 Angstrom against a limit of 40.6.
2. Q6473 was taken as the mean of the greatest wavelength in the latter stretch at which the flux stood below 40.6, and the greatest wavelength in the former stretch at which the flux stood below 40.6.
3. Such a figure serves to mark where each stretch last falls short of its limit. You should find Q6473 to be 6551.2 Angstrom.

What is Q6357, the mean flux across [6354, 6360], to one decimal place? 42.5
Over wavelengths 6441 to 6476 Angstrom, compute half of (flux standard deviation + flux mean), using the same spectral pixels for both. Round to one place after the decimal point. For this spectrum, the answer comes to 22.2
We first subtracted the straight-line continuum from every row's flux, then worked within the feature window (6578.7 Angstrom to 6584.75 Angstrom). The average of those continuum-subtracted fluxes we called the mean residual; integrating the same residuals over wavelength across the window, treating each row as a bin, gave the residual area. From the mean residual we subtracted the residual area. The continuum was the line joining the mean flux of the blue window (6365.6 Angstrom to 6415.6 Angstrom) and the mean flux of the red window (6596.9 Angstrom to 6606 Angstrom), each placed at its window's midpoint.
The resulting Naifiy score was -2.8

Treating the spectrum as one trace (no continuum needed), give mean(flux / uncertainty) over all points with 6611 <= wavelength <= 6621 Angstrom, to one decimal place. 17.3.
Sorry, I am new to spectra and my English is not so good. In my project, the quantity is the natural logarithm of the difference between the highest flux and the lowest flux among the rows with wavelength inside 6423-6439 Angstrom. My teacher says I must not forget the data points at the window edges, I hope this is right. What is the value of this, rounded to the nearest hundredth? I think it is 1.85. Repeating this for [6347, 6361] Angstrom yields 1.87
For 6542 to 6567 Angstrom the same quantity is 2.33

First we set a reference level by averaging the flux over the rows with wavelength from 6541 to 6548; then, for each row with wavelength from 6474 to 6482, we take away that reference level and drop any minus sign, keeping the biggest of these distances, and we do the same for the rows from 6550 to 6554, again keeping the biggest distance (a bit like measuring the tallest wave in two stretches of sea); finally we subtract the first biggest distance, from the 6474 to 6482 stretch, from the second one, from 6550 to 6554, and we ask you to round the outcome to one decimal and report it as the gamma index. 2.3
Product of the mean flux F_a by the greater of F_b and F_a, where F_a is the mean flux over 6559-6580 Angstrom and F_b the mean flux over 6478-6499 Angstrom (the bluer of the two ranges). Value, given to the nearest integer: 1709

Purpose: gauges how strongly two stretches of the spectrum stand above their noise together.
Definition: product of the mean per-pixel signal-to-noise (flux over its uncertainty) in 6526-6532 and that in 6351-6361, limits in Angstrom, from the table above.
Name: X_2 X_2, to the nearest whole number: 290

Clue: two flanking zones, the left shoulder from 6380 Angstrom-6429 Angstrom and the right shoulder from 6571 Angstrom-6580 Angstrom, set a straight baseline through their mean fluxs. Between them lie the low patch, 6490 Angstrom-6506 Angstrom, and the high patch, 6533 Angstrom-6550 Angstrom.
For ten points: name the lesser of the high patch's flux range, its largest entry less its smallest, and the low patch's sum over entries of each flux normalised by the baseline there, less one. 0.21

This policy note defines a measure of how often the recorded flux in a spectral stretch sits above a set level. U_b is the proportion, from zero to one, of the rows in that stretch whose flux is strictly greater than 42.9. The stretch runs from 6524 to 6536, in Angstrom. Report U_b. 0.50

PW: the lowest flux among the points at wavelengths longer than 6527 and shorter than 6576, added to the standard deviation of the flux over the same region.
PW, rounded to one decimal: 37.7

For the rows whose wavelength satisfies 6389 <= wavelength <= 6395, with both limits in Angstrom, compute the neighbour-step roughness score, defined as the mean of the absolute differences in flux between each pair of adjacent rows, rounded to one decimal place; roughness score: 3.1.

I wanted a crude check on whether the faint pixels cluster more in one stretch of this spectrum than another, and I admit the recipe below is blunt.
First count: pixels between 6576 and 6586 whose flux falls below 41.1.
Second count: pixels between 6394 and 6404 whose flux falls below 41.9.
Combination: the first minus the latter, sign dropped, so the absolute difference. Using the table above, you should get 4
